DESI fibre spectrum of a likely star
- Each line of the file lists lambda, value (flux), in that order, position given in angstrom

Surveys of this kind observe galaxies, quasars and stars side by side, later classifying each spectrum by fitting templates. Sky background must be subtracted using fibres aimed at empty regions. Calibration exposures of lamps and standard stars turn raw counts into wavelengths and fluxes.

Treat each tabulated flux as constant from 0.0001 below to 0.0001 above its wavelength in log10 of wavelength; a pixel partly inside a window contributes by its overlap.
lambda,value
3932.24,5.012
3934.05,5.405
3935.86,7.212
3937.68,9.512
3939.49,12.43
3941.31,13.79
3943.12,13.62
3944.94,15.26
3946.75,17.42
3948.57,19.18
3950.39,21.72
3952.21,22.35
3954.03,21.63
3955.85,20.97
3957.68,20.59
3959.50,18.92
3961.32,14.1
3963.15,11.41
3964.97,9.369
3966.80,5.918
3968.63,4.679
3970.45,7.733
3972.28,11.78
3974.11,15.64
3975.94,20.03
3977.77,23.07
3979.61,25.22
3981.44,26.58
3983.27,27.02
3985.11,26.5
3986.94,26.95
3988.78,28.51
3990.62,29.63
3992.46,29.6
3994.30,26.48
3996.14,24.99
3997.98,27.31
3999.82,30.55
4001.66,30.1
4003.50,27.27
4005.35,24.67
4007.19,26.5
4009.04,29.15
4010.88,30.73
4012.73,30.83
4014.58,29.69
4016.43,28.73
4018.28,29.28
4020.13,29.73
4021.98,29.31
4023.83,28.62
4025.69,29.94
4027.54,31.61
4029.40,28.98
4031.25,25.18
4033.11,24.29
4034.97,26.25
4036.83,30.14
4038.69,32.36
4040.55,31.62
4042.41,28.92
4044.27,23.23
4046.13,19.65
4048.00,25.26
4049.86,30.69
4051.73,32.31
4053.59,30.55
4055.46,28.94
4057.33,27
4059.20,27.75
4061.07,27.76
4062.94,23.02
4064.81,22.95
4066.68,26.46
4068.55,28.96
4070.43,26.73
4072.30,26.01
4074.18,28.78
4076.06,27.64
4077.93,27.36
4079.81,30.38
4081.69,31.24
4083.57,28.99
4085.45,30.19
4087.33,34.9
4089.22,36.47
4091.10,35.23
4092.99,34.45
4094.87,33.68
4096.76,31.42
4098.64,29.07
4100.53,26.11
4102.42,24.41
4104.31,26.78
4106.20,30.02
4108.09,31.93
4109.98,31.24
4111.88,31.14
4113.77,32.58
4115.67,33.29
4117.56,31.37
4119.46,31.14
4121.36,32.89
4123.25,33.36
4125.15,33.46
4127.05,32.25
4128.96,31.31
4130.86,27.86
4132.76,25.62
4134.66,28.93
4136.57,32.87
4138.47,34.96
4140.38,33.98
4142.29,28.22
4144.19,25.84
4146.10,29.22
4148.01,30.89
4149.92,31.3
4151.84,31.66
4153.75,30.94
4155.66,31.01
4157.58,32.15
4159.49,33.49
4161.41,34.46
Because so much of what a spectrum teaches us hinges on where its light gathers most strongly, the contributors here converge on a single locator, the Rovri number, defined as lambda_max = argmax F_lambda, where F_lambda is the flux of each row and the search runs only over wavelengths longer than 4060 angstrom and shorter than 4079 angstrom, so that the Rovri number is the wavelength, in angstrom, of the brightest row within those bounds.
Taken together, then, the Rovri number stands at 4068.55 angstrom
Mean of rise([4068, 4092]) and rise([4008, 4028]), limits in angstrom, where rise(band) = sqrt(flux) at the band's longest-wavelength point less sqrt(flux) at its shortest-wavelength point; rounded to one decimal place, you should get 0.4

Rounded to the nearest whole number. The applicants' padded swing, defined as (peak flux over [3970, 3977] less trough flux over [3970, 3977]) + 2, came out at 14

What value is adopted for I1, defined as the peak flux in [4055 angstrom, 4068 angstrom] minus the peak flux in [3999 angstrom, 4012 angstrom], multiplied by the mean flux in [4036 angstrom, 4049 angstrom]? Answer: -49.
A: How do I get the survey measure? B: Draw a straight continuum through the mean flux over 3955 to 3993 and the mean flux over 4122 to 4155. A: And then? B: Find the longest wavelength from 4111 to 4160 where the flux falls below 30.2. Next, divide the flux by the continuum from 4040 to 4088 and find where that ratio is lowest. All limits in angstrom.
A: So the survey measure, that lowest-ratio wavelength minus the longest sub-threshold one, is -100.0 angstrom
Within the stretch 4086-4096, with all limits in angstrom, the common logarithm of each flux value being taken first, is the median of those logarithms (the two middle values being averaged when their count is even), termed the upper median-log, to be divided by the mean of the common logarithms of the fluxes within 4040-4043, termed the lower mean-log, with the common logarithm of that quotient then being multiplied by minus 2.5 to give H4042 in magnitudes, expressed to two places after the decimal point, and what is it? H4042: -0.04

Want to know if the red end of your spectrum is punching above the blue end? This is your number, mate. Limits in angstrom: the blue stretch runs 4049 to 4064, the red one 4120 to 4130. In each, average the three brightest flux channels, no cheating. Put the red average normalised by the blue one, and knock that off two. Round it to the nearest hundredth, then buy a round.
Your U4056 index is 0.93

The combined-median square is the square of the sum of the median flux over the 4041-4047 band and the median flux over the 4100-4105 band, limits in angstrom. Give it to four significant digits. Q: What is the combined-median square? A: 2434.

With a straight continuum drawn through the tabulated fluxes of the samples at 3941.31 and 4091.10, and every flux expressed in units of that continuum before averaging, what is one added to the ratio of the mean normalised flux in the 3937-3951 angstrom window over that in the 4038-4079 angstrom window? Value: 2.19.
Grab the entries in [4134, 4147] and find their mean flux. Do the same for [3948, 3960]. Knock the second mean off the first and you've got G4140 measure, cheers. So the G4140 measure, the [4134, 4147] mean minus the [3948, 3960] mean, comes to 10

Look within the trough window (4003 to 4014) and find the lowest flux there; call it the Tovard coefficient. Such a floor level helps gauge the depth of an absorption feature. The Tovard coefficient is 24.67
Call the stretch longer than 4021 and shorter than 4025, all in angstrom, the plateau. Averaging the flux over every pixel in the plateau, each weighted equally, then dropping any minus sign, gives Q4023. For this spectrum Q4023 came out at 29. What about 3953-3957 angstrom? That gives 21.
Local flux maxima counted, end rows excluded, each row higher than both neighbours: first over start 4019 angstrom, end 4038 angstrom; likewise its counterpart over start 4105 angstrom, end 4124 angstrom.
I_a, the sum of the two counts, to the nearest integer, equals 3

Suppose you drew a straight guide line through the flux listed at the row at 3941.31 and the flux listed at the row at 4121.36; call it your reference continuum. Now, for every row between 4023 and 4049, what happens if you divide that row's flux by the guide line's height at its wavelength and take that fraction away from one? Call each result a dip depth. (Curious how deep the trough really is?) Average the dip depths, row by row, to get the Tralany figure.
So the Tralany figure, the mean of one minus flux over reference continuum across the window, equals -0.16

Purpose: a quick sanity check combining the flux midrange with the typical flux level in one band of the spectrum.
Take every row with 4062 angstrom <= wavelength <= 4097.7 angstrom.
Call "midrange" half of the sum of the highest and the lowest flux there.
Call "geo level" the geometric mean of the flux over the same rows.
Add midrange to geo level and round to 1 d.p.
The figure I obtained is 59.2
